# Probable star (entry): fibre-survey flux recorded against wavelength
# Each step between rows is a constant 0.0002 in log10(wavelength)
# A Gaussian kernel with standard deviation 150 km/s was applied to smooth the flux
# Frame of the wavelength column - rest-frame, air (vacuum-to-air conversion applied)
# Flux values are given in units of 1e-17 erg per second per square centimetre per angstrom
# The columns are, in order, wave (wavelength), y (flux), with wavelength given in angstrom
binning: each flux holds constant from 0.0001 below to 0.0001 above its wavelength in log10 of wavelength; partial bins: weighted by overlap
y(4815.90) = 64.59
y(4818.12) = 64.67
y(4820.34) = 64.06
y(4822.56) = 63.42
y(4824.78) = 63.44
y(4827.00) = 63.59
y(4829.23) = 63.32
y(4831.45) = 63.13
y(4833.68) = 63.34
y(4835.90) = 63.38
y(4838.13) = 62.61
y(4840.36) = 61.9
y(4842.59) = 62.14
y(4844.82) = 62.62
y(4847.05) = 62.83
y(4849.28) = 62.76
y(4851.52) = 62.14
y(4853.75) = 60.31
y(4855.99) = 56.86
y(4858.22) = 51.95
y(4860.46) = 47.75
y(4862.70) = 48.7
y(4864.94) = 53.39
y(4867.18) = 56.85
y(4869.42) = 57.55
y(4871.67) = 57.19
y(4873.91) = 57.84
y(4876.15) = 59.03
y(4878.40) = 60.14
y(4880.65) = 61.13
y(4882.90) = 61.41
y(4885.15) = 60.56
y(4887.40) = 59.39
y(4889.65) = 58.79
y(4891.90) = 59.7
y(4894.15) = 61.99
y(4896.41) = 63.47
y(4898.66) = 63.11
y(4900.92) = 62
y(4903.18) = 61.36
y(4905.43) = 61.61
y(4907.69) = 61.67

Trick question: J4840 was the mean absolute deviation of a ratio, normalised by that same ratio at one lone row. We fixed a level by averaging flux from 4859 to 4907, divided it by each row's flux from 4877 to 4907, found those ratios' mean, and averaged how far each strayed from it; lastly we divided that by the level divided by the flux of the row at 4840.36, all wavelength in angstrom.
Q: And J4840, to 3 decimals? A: 0.018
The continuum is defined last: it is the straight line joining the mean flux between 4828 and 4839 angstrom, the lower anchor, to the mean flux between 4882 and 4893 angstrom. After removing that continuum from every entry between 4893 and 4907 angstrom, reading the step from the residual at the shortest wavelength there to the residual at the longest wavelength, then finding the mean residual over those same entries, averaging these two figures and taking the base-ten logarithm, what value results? 0.22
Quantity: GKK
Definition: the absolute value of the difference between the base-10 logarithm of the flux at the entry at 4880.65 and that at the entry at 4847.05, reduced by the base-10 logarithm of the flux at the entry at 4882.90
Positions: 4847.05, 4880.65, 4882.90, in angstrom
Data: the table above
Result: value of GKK -1.776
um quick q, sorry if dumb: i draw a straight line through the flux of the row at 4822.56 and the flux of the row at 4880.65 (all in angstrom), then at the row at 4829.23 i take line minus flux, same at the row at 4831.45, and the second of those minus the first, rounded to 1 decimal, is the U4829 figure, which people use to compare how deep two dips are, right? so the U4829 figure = 0.1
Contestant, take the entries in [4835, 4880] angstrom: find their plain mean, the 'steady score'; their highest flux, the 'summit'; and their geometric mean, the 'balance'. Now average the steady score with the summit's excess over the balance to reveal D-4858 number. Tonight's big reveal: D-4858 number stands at 31.8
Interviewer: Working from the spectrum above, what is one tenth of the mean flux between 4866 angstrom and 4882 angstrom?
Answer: 5.9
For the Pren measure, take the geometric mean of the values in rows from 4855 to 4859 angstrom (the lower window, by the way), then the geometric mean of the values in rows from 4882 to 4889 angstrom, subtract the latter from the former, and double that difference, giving -12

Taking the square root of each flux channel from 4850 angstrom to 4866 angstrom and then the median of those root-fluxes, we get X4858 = 7.31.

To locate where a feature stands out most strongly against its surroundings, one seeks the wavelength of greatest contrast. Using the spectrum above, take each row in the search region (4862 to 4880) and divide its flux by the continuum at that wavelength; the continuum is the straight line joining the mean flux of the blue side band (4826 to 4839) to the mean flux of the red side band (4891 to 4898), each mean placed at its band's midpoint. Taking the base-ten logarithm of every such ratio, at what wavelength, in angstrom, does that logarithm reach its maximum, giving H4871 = 4878.40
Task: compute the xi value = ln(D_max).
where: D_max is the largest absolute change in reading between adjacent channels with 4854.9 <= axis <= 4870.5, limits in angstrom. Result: 1.6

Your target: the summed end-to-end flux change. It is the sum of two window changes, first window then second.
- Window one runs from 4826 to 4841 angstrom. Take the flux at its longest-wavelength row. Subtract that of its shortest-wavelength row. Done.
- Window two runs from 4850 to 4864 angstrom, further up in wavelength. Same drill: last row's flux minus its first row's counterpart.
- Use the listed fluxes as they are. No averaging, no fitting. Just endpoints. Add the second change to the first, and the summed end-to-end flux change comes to -15.1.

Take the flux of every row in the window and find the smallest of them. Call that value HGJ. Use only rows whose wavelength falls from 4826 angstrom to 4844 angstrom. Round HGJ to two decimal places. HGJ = 61.90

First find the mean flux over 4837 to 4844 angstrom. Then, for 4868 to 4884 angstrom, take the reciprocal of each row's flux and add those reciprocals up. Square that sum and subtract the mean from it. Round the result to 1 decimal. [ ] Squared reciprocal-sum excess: -62.2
